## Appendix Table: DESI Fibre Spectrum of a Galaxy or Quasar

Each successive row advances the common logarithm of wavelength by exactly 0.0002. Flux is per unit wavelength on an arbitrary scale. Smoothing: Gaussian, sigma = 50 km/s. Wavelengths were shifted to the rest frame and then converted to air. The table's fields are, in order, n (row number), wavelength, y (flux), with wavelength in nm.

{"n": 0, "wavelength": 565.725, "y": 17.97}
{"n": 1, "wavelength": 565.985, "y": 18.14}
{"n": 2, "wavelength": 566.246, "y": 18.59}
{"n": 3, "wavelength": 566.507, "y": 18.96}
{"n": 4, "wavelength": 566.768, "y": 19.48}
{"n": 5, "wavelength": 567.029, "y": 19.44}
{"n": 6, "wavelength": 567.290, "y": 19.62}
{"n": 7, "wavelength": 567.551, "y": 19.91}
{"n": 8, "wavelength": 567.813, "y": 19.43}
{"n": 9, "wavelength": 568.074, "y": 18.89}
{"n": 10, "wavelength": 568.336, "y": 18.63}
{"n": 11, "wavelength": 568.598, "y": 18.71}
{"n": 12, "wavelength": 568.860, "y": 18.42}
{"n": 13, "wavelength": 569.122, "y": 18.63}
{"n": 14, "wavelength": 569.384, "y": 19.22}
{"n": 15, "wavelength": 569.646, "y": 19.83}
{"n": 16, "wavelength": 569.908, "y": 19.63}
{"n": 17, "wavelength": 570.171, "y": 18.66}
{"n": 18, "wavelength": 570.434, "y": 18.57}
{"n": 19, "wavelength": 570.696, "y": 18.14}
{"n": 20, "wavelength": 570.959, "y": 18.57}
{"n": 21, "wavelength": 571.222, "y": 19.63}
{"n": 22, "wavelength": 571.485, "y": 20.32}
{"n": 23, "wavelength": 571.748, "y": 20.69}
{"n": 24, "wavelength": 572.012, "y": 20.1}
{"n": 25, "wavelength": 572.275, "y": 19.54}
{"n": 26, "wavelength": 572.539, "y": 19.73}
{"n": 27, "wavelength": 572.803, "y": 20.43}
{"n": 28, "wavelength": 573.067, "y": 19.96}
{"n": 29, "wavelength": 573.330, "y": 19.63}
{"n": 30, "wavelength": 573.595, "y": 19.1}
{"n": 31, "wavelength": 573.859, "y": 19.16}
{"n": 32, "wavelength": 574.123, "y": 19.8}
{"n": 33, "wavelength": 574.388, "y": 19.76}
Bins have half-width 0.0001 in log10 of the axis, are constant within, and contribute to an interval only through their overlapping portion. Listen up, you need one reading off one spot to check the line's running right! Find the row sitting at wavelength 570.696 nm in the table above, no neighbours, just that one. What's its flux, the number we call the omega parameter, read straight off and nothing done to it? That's 18.14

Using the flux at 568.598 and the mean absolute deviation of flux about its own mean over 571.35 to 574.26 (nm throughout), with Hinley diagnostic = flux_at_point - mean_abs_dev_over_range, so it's 18.3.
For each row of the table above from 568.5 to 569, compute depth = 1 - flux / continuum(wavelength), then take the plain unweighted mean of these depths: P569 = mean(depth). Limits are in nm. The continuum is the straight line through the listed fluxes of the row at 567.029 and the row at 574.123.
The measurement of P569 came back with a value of 0.05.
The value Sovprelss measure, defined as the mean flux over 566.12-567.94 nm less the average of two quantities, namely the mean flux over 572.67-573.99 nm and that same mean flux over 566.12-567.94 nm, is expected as -0.2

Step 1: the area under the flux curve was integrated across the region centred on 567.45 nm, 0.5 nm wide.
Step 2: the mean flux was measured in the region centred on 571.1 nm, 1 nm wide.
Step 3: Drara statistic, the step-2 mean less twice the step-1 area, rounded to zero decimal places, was -1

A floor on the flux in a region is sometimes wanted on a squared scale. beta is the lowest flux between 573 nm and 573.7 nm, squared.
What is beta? 365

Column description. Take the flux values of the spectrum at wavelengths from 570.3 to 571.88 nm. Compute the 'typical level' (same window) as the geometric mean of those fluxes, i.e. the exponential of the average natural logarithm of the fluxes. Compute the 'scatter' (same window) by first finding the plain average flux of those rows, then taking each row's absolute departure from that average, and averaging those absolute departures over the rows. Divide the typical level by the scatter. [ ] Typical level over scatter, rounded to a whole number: 22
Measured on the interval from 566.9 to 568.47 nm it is 52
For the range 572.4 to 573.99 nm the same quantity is 53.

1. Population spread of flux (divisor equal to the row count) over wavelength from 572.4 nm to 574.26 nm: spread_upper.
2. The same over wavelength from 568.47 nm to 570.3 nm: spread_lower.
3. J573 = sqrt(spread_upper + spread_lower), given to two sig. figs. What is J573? 0.97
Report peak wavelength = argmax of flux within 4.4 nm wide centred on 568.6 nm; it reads 567.551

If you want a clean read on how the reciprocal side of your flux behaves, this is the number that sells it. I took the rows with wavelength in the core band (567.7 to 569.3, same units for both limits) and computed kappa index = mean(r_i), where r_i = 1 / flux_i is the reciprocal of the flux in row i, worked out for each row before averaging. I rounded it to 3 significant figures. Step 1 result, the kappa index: 0.0532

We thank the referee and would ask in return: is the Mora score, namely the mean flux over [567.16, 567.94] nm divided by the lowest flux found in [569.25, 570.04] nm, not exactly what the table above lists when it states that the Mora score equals 1.02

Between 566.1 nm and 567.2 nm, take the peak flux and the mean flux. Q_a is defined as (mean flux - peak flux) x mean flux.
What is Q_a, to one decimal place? -6.9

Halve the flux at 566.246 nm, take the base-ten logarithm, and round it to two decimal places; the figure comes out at 0.97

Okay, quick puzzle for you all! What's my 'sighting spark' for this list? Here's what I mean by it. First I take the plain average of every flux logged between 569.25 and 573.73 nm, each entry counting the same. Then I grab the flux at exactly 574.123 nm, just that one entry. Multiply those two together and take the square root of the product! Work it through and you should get 19.7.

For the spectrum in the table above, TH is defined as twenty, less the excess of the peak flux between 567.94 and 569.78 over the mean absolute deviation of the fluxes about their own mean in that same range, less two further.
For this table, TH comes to -1.5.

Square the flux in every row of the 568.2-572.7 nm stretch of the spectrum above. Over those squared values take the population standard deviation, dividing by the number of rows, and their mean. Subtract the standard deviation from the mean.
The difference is 342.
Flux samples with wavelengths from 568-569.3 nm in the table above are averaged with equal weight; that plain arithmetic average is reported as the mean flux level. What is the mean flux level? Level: 18.66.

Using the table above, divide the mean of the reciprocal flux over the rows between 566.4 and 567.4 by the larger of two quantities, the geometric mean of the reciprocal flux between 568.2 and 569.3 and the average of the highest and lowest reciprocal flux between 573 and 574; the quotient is 0.960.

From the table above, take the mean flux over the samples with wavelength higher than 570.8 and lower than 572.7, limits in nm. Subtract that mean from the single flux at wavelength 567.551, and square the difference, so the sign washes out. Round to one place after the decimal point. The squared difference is 0.0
